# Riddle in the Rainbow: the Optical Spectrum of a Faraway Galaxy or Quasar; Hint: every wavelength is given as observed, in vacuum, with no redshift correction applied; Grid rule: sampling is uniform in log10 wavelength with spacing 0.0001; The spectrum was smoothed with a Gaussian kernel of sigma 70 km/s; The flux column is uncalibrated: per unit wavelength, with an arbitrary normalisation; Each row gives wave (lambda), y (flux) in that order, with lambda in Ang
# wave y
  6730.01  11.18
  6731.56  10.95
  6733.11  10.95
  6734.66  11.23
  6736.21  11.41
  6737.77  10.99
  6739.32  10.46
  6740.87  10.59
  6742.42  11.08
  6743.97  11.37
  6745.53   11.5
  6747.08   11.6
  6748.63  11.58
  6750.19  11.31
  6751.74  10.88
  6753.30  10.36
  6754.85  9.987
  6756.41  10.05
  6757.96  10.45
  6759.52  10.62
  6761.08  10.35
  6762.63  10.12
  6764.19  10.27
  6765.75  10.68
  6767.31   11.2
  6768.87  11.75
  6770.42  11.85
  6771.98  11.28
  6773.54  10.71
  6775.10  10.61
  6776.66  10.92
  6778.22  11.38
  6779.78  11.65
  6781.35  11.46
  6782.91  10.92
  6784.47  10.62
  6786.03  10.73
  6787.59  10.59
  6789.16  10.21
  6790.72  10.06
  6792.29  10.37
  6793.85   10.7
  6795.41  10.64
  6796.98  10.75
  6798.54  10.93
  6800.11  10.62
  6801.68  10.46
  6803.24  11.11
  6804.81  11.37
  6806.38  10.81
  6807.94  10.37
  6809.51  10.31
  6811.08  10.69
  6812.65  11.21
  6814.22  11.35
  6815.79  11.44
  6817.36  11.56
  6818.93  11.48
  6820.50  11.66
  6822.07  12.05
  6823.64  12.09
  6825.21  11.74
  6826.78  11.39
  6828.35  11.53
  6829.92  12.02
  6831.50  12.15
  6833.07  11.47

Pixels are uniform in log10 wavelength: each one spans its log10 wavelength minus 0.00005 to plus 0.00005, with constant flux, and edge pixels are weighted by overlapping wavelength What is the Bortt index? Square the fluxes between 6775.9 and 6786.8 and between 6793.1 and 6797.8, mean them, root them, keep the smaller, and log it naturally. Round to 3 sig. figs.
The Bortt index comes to 2.37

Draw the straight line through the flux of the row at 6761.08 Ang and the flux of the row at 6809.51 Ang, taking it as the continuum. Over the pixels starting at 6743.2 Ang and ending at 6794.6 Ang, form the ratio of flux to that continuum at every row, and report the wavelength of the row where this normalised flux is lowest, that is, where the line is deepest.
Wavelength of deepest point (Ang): 6754.85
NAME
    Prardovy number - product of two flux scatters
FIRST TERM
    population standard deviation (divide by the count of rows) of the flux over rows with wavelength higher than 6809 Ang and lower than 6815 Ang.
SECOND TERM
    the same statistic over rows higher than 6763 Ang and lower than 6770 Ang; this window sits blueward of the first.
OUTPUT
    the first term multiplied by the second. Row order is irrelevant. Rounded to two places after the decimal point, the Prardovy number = 0.23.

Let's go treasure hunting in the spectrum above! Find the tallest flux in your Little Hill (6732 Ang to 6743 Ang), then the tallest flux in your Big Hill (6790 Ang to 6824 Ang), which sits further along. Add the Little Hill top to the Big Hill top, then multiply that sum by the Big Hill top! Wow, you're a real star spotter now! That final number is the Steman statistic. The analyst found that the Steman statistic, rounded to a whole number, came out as 284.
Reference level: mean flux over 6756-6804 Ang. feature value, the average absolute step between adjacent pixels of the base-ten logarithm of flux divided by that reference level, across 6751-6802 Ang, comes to 0.0117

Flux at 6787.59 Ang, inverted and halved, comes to 0.047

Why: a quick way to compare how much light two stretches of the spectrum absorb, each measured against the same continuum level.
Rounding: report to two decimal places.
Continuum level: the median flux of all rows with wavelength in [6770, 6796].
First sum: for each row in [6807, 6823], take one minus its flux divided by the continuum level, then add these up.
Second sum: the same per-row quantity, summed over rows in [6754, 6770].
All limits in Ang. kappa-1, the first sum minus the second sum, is -0.62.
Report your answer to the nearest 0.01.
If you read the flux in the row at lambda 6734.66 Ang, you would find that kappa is 11.23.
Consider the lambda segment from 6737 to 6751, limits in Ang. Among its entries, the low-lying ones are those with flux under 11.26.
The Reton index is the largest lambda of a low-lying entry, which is 6742.42 Ang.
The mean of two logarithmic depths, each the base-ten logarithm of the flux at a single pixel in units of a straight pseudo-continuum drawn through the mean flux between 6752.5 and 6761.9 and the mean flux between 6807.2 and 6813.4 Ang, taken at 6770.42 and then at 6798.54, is 0.036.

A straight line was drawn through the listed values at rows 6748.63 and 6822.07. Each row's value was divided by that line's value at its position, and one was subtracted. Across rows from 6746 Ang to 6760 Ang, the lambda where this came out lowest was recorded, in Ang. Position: 6754.85 Ang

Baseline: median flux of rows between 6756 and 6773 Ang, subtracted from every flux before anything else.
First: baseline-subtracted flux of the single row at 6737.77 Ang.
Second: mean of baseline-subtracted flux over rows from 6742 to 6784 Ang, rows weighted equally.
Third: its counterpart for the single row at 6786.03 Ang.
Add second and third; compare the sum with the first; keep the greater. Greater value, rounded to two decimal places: 0.45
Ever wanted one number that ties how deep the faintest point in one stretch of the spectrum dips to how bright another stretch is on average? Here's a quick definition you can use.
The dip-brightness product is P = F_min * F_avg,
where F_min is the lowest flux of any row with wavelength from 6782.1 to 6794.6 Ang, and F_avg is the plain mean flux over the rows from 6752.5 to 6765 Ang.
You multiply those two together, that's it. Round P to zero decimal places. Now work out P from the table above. 103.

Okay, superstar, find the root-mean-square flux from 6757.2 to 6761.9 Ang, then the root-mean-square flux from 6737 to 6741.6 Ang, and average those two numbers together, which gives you 10.6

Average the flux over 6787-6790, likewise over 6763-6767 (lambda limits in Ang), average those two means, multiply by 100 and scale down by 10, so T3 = 104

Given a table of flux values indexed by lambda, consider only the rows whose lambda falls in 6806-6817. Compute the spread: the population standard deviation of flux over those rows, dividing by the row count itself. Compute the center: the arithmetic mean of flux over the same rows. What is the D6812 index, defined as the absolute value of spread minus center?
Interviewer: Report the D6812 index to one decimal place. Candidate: 10.5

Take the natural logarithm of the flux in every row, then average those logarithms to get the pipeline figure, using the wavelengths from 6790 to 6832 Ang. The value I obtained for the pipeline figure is 2.409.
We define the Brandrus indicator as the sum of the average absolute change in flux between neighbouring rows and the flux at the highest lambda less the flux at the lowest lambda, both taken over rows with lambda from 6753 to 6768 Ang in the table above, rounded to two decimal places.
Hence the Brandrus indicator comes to 1.13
